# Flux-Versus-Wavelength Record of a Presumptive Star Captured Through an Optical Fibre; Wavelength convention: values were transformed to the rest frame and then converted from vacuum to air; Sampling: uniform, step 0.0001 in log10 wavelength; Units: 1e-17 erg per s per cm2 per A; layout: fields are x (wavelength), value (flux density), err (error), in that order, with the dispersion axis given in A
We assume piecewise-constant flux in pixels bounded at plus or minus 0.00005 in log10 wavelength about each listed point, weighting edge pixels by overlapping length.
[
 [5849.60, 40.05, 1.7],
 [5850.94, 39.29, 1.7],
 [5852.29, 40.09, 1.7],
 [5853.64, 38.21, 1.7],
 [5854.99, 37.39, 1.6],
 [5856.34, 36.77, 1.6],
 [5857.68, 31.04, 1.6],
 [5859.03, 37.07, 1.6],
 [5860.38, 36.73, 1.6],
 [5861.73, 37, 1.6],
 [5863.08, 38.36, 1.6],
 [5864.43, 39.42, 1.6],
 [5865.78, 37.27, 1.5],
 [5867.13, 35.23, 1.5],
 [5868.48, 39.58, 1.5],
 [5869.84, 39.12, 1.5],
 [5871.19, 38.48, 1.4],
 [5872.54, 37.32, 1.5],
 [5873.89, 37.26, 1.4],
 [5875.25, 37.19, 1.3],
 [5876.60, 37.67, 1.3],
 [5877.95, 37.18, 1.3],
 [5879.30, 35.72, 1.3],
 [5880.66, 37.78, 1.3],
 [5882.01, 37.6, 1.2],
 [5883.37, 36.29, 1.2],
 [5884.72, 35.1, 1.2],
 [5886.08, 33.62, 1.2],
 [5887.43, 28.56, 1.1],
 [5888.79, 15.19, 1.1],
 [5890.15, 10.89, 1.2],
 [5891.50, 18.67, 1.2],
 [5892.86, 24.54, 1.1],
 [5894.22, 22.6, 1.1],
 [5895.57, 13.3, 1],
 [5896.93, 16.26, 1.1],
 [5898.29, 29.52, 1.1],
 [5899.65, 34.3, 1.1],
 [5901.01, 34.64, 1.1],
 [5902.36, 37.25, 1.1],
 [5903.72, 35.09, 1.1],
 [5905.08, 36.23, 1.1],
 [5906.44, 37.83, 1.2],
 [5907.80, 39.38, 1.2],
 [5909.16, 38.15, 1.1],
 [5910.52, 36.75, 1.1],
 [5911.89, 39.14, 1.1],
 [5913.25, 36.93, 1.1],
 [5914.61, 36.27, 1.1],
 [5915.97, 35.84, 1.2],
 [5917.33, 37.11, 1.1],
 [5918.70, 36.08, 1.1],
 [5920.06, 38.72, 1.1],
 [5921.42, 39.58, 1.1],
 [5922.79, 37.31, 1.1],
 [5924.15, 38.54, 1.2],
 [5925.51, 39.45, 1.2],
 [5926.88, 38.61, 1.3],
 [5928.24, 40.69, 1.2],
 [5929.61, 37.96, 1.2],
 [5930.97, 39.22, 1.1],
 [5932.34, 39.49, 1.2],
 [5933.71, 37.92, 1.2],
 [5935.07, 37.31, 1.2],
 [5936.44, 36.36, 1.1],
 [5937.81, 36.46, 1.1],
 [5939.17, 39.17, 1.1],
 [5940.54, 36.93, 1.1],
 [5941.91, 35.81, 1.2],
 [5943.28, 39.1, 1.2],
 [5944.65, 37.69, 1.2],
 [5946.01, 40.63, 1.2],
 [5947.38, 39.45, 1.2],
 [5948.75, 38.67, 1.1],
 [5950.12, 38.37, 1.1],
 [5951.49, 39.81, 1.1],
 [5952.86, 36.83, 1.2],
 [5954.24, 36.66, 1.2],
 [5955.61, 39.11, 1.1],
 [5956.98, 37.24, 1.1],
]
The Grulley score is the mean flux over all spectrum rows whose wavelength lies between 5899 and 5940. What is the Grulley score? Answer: 38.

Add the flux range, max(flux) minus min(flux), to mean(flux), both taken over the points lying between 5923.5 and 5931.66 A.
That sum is 41.8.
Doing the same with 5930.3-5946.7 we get 42.8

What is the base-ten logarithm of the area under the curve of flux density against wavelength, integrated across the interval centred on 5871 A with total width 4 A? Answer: 2.19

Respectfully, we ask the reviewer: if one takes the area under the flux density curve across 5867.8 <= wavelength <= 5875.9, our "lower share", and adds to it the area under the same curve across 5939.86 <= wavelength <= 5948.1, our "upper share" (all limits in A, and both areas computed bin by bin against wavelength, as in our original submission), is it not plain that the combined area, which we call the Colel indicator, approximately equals 624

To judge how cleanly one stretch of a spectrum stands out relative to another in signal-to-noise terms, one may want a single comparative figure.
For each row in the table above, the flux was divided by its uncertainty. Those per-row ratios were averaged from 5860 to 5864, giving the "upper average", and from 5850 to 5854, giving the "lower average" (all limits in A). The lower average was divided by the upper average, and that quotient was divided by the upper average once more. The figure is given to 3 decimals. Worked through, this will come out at 0.042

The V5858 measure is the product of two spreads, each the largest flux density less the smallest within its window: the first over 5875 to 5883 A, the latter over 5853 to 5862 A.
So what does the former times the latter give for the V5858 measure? 15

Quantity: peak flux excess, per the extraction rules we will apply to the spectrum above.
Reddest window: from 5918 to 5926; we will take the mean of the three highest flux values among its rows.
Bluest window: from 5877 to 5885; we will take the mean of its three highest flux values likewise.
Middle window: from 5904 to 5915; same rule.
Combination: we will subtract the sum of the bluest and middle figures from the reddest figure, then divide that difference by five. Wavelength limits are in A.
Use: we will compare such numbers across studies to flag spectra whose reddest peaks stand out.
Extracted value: -7.4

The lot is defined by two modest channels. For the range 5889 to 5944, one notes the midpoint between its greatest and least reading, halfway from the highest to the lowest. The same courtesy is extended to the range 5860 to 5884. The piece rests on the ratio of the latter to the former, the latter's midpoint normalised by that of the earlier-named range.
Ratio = 1.45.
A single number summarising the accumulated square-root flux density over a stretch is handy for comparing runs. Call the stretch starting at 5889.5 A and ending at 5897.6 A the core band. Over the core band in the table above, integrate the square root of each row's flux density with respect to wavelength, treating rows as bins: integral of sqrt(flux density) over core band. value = 34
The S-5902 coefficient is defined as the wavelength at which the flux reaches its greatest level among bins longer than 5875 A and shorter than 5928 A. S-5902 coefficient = 5921.42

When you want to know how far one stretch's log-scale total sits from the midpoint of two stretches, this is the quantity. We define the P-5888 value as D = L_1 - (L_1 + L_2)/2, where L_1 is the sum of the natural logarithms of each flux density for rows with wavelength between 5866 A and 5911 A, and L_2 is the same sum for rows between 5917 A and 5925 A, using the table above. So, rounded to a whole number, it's 46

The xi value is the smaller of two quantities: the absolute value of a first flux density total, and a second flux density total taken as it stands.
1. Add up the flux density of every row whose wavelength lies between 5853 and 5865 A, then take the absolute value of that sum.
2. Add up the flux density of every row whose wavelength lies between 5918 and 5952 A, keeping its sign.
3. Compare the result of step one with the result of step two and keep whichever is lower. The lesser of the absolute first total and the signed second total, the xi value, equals 332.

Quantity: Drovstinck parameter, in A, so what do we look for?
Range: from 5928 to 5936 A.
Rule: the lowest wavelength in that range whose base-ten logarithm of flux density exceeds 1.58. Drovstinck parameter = 5928.24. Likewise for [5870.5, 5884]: 5871.19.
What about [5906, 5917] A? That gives 5907.80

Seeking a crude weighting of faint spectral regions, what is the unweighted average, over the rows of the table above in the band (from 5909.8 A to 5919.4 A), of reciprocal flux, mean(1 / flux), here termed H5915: 0.0271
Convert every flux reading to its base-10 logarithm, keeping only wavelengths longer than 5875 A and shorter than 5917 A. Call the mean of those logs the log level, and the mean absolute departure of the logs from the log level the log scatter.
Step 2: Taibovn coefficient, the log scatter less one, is -0.88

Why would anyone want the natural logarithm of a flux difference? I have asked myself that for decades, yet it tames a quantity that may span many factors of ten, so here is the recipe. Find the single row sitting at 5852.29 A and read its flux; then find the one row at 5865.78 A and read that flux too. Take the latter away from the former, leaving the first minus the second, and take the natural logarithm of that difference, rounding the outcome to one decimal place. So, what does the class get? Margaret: 1.0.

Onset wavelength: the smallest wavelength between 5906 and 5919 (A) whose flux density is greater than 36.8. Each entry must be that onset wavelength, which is 5906.44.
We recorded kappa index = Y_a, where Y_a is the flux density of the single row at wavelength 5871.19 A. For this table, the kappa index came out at 38.48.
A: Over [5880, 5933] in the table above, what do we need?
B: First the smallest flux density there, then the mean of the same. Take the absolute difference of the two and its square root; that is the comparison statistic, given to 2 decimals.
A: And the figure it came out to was 4.74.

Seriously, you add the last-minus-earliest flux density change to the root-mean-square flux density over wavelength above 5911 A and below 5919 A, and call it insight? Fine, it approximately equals 33.9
